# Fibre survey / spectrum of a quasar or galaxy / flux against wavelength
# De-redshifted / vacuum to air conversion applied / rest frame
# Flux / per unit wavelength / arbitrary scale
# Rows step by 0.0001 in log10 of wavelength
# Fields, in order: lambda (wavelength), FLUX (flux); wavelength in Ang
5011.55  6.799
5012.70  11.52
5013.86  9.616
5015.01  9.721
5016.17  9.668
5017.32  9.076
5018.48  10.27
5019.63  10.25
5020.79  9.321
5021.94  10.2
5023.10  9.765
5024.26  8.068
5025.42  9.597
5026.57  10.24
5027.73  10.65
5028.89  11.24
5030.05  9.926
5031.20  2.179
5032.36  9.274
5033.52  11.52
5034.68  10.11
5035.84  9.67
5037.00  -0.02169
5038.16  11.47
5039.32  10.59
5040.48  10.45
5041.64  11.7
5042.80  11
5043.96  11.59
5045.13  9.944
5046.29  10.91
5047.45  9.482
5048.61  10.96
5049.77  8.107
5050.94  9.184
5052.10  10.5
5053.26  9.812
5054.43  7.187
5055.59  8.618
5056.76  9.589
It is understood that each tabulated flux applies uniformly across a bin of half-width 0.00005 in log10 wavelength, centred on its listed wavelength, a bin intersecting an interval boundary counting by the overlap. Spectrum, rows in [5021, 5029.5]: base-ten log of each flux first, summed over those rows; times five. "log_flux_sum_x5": 34.9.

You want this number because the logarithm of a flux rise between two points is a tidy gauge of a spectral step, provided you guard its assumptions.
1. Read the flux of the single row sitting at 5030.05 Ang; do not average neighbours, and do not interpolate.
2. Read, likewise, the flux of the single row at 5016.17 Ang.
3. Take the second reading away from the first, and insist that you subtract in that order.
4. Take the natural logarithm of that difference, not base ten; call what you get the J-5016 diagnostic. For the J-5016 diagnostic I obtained -1.4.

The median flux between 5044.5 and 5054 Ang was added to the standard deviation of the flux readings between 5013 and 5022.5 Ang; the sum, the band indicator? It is 10.3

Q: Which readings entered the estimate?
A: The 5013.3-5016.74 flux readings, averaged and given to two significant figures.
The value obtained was 9.7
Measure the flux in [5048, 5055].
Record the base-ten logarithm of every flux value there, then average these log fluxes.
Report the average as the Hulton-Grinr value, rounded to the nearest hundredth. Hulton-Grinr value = 0.96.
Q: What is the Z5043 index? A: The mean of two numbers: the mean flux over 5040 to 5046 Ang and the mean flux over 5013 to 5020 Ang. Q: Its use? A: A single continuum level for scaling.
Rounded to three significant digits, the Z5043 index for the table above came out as 10.4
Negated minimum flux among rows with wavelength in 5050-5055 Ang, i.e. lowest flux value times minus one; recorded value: -7.2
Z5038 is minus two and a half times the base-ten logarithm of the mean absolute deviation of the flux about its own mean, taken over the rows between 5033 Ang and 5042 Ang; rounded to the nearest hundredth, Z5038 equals -0.93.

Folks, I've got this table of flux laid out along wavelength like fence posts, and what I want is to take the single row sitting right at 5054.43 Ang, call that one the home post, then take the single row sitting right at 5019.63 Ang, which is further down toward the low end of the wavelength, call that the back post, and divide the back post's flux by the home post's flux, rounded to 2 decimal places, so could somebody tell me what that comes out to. 1.43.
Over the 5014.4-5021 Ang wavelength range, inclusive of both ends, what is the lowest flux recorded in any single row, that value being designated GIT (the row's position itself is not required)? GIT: 9.076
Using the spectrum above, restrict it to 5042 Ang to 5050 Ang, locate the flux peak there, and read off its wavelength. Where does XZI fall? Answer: 5043.96 Ang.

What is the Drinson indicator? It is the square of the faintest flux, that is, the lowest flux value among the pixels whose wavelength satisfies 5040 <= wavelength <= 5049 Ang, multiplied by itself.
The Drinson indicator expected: 90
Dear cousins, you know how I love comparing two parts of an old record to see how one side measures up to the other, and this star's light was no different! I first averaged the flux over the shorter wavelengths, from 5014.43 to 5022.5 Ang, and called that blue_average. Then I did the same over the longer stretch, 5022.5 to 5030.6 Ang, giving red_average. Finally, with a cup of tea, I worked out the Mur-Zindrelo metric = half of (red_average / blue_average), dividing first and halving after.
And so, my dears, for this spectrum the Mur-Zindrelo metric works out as 0.51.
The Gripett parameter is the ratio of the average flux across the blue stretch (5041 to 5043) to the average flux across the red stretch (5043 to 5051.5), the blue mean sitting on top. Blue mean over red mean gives 1.13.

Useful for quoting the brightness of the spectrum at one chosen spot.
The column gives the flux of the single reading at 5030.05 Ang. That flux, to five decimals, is 9.92600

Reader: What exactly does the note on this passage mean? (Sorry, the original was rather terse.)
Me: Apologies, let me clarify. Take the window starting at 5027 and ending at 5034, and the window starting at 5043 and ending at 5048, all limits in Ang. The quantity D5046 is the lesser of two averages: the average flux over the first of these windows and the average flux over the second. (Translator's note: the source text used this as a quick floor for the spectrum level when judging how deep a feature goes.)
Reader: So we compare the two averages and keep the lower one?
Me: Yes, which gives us 9.1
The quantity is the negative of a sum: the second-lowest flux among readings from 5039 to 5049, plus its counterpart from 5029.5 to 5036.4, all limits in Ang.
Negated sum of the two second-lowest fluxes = -19.2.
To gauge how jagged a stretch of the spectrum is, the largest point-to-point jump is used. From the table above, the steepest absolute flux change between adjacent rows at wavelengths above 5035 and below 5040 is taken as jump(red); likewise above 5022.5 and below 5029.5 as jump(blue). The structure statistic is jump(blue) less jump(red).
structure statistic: -10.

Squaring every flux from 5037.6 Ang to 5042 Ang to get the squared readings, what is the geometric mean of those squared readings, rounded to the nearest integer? 122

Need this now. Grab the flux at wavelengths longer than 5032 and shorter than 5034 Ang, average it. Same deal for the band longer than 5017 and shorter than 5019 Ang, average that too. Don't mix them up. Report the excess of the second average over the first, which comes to -0.7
